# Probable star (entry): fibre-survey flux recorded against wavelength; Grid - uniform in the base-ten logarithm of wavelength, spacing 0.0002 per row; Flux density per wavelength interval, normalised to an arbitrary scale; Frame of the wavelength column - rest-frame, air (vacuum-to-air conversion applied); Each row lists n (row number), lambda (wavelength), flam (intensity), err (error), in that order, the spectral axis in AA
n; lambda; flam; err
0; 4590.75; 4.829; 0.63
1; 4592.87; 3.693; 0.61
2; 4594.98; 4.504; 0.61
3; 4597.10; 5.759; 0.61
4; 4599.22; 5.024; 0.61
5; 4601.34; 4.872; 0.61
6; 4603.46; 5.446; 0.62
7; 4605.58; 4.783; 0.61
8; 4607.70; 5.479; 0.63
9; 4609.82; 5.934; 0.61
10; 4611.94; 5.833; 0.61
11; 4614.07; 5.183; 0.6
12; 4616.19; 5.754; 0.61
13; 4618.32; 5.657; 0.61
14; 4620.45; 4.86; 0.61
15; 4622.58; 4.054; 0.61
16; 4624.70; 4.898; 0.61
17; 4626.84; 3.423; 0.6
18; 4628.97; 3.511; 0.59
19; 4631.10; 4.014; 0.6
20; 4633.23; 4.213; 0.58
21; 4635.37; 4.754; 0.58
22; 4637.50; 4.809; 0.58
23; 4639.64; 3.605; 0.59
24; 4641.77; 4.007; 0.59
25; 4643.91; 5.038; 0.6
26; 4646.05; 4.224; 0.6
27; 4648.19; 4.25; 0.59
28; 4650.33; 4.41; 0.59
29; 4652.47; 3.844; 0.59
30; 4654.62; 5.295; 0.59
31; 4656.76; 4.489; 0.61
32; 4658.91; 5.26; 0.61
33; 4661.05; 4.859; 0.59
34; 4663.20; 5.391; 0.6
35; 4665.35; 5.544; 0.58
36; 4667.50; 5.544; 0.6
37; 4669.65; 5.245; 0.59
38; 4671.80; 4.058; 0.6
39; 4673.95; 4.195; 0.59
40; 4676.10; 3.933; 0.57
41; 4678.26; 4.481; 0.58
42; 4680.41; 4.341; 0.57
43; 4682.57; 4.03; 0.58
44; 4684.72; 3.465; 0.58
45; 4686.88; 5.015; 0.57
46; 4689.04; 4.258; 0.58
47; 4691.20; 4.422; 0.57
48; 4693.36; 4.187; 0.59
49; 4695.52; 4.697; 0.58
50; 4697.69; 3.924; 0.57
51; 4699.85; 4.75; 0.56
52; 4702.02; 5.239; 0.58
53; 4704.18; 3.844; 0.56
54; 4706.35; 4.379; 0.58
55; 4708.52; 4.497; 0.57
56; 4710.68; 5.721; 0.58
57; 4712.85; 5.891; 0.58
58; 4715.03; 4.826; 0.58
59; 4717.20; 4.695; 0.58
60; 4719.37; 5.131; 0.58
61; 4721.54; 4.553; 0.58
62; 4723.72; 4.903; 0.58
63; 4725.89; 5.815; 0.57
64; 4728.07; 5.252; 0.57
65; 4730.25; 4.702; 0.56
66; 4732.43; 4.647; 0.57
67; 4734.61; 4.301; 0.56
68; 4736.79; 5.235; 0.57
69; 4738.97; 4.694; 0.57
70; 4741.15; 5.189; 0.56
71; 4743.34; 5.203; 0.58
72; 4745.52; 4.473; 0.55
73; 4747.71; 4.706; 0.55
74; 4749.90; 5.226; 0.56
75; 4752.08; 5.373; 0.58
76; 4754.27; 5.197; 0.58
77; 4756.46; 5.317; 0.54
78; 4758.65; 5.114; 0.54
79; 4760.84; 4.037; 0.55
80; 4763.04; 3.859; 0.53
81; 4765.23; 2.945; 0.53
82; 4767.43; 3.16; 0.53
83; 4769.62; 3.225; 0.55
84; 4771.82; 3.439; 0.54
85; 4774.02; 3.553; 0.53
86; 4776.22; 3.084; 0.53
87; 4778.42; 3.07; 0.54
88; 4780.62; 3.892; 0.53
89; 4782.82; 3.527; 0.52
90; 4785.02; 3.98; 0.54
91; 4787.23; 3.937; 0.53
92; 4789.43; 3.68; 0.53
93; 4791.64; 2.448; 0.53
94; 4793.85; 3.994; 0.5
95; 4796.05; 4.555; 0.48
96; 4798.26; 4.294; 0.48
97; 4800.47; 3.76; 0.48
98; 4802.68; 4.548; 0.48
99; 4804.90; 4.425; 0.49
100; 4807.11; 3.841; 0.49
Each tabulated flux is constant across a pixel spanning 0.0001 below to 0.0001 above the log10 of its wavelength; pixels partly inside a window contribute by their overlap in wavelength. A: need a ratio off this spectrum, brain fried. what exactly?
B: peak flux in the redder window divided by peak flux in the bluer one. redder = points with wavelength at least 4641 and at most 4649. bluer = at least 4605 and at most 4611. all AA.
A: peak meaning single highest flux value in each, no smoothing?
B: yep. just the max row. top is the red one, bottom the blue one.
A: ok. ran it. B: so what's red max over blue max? 0.85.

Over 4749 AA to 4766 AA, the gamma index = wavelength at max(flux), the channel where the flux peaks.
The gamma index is 4752.08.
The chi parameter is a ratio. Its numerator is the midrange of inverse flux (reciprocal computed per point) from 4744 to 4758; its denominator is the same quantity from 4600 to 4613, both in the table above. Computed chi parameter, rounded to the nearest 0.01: 1.08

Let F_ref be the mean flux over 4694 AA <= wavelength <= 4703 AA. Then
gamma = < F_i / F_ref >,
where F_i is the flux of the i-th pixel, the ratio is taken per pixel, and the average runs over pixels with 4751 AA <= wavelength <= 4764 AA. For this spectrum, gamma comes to 1.04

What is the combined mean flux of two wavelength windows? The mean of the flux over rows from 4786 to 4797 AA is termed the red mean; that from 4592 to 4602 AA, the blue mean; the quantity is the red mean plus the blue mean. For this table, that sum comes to 8.5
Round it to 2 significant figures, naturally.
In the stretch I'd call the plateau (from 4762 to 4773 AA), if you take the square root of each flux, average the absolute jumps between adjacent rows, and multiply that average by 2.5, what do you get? 0.24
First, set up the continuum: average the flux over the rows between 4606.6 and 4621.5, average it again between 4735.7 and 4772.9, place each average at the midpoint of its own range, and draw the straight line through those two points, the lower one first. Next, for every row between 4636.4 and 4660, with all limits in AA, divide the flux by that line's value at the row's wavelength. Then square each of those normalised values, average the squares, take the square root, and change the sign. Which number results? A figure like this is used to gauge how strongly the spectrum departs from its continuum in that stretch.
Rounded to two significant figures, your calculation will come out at -0.86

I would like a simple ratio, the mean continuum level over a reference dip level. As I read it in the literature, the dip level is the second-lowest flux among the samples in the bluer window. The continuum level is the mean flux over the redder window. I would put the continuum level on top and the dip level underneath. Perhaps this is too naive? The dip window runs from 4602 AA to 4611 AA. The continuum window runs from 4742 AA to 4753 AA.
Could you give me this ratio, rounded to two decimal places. 0.92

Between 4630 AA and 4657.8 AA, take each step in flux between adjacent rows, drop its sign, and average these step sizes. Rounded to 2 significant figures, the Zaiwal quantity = 0.60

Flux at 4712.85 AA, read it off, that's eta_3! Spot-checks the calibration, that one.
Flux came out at 5.891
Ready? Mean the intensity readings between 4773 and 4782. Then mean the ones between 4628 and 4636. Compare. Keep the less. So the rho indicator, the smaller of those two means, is 3.40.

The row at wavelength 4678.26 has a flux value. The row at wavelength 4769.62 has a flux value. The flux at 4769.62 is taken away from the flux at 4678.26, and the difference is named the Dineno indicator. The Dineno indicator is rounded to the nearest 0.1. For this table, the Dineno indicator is 1.3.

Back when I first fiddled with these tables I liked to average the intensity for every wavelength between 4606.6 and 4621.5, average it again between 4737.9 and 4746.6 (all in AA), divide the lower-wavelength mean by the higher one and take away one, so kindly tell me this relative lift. 0.13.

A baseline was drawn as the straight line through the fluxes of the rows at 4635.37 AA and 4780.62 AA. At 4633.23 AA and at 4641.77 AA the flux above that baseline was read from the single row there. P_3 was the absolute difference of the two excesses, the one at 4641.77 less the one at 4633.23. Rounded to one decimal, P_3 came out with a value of 0.2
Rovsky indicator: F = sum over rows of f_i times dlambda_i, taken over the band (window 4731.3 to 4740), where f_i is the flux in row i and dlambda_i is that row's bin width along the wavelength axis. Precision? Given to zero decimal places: 41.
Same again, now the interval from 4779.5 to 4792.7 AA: 47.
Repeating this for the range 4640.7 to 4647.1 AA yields 28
